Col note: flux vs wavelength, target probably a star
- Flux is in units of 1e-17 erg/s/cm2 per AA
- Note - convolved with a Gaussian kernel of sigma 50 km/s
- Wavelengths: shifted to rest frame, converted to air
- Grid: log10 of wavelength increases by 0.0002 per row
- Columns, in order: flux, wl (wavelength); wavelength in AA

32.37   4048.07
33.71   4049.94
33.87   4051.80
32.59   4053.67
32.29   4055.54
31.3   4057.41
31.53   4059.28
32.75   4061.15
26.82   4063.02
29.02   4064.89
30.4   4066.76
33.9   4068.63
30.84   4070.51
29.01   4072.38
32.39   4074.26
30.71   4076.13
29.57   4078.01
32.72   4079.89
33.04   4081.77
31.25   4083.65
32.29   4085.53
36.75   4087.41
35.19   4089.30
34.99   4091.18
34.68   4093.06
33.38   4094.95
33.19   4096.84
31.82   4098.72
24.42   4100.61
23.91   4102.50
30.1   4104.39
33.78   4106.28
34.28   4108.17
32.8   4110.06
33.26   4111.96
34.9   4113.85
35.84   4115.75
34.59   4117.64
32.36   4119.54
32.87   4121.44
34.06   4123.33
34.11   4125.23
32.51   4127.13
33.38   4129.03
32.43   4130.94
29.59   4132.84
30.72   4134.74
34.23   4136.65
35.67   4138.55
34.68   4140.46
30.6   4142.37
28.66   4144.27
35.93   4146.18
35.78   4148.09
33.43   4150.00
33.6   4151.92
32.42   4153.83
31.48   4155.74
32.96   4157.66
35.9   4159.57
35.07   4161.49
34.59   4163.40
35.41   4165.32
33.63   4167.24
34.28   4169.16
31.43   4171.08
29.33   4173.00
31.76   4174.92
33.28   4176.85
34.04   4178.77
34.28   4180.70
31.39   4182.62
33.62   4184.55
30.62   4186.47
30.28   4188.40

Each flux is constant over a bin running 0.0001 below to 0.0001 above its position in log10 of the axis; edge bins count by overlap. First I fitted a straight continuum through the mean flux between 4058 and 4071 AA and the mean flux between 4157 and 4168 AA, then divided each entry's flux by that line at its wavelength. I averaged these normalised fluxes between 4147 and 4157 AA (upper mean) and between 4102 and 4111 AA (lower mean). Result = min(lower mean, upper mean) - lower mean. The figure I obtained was 0.00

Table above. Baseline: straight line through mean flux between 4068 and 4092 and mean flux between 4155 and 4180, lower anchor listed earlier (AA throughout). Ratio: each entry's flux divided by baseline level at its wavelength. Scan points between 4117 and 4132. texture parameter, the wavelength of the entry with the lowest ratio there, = 4130.94 AA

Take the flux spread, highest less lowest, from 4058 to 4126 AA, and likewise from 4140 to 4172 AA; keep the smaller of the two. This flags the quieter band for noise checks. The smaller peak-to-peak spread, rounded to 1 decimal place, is 7.3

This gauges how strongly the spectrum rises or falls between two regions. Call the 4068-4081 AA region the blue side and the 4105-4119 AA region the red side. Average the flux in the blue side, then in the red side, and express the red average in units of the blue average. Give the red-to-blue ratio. 1.09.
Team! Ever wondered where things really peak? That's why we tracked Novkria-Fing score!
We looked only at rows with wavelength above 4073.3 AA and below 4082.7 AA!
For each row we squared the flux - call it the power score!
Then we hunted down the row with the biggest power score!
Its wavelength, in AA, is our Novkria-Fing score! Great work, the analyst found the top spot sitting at 4081.77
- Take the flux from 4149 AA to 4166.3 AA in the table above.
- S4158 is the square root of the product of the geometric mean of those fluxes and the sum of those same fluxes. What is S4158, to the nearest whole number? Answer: 102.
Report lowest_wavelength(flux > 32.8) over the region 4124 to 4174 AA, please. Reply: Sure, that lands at 4125.23 AA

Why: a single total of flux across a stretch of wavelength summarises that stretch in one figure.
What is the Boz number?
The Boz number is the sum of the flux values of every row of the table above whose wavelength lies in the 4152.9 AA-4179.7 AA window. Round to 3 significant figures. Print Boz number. 466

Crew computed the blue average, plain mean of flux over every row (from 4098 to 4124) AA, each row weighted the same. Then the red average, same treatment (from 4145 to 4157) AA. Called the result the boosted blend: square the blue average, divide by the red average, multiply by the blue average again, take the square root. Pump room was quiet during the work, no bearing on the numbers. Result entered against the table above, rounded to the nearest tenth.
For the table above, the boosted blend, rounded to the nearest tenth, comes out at 31.3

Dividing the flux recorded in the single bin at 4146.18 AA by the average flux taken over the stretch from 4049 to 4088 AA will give 1.13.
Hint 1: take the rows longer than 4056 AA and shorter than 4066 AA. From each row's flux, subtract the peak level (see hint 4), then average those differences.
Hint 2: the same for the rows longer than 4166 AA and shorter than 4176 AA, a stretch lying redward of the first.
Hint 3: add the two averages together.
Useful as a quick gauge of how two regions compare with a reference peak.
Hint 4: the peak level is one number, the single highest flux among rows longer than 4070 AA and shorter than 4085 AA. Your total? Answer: -4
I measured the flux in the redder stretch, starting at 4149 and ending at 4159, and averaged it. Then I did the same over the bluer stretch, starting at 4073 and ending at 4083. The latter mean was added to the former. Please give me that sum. 64.5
